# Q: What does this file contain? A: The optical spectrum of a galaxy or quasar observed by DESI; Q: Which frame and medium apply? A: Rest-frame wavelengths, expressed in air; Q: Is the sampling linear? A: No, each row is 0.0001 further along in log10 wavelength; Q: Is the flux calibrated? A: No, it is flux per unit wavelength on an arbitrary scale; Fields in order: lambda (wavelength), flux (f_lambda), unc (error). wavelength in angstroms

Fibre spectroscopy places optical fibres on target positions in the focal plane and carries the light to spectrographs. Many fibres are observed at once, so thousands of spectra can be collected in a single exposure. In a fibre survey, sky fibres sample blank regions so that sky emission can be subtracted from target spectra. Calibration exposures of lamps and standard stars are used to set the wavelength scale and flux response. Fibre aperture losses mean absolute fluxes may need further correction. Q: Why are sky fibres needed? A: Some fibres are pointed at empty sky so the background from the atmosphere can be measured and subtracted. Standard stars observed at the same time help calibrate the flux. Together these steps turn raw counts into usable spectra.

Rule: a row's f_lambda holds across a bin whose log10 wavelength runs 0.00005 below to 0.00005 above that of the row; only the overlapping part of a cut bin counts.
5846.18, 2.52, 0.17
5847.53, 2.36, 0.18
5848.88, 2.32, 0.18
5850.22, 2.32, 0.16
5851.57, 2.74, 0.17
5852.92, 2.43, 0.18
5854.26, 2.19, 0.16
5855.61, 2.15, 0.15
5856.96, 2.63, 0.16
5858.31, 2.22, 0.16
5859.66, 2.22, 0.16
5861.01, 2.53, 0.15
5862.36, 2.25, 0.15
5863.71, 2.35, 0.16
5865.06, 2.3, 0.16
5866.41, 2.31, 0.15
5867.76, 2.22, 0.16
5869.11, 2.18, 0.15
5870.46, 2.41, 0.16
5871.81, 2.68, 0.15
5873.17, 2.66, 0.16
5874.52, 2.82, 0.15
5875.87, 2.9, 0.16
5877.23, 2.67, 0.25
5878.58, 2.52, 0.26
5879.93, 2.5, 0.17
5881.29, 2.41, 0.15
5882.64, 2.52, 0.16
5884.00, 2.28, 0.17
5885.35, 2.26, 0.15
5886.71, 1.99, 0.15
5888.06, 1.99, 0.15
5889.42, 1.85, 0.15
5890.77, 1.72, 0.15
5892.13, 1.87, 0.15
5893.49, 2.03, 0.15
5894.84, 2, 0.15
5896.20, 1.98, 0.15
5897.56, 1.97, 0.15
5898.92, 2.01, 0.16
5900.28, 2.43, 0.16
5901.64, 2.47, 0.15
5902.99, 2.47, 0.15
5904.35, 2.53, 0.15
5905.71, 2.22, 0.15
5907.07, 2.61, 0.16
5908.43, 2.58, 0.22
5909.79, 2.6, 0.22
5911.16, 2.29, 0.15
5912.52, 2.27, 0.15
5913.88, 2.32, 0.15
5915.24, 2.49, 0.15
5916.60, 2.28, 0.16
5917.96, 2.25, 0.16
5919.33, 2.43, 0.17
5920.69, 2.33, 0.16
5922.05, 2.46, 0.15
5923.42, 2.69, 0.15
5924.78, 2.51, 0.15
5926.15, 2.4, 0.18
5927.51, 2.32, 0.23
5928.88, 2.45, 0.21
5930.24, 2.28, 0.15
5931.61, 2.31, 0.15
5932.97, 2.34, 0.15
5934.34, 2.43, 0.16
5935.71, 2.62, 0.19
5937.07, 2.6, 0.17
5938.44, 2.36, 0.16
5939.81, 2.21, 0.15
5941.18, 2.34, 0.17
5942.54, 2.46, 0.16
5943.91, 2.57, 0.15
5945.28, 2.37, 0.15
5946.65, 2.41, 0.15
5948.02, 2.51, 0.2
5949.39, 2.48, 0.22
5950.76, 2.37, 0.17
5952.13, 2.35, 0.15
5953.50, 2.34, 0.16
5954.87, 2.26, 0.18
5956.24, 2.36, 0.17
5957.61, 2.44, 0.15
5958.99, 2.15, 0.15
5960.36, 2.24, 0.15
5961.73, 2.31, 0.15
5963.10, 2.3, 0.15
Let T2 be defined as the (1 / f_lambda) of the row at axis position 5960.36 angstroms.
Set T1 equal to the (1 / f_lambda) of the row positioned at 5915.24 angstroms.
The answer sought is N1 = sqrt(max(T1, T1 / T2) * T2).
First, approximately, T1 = 0.40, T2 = 0.446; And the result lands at 0.634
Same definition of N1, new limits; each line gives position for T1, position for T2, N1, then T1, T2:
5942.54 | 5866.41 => 0.638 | 0.41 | 0.433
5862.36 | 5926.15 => 0.667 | 0.44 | 0.417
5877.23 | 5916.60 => 0.612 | 0.37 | 0.439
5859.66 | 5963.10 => 0.671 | 0.45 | 0.435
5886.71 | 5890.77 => 0.709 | 0.50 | 0.581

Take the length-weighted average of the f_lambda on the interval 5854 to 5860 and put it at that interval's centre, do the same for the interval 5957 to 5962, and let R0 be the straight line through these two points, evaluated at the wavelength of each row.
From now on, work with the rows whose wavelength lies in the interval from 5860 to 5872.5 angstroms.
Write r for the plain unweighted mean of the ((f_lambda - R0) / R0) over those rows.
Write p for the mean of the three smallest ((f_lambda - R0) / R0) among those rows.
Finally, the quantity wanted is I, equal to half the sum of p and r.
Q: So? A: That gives 0.00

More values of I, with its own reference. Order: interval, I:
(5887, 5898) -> -0.18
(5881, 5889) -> -0.06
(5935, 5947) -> 0.04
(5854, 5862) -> -0.02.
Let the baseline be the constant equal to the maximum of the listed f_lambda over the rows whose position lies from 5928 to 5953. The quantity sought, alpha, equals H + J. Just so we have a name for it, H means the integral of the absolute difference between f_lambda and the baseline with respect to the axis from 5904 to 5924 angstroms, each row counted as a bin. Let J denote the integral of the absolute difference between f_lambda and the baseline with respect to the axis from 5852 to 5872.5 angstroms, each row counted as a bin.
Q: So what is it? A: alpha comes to 10.1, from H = 4.2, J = 5.9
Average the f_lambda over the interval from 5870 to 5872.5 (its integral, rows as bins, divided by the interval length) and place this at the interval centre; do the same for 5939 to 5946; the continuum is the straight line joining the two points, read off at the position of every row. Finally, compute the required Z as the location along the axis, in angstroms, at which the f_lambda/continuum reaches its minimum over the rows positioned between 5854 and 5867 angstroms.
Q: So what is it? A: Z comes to 5855.61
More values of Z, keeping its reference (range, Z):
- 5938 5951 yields 5939.81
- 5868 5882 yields 5869.11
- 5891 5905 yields 5892.13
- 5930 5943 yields 5939.81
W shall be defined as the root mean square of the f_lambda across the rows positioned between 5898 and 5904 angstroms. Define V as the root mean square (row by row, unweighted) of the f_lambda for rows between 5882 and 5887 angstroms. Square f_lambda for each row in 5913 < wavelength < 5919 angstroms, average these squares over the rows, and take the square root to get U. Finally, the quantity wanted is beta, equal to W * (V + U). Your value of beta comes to 10.8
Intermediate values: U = 2.34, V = 2.27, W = 2.35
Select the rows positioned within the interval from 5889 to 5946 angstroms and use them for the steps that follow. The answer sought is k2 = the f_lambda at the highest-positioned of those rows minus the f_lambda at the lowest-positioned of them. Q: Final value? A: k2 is 0.52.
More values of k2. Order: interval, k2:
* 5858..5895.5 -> -0.22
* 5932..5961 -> -0.10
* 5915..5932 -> -0.18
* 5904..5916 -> -0.04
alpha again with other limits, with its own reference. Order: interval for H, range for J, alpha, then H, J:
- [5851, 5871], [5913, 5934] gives 11.0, 5.9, 5.0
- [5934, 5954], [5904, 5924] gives 8.0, 3.8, 4.2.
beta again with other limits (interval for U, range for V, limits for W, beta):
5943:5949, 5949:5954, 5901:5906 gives 11.8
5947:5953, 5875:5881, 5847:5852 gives 12.4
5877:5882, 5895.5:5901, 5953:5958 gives 10.9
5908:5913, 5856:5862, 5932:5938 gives 12.1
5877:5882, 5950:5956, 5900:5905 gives 12.0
